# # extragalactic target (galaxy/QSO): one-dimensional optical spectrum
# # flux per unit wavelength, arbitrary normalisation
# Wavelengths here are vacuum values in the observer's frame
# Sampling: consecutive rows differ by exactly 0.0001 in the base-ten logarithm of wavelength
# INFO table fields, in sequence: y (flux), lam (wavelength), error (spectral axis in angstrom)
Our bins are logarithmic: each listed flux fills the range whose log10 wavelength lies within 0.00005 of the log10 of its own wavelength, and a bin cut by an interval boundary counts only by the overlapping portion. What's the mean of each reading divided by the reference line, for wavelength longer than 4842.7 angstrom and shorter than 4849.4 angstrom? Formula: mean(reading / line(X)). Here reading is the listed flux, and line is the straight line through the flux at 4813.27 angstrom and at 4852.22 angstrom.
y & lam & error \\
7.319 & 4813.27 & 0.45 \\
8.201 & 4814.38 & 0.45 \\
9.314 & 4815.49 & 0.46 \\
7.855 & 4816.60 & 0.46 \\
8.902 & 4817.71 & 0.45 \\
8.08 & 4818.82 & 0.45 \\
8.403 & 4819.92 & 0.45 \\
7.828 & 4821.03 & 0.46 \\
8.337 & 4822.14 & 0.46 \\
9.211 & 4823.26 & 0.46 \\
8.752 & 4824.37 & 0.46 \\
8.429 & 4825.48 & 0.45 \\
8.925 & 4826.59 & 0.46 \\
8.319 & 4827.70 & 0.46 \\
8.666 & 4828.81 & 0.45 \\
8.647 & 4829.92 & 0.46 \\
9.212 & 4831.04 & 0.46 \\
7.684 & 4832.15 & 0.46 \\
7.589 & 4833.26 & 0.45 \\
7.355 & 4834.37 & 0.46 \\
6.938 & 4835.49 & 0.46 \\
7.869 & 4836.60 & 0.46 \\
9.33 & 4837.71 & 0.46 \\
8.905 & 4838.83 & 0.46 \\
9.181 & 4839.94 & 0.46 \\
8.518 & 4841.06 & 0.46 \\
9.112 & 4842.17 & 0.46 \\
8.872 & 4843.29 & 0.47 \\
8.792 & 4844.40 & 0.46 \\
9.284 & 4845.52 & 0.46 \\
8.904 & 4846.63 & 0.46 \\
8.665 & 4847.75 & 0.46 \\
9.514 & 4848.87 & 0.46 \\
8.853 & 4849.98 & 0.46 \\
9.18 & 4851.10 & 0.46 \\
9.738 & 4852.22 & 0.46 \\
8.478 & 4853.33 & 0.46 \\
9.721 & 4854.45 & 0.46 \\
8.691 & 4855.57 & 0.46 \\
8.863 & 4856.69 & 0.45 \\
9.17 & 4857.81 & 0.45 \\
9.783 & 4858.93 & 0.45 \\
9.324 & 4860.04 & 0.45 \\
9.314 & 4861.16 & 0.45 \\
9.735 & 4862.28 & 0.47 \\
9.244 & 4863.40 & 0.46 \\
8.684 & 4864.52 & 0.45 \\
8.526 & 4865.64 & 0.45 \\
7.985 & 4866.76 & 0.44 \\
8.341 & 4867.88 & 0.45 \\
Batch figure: 0.96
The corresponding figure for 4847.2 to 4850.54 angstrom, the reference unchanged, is 0.95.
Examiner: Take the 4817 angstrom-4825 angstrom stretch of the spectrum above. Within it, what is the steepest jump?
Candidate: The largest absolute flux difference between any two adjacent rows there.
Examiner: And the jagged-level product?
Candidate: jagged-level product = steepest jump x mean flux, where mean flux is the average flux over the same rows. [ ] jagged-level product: 7.4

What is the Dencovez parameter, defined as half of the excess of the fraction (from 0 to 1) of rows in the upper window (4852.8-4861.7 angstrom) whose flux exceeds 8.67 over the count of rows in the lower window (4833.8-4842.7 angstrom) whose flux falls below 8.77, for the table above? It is -1.56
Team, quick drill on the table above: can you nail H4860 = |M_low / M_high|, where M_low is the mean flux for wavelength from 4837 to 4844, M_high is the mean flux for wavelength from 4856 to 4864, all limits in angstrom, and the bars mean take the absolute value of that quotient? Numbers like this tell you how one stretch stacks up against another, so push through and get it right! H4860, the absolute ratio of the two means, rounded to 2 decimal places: 0.96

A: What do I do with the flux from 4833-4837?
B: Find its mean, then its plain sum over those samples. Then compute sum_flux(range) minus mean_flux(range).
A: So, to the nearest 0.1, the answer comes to 22.3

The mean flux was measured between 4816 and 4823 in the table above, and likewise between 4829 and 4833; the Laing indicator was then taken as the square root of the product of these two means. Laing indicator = 8.37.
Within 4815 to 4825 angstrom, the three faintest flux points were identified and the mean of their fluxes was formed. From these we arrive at 7.92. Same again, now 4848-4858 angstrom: 8.67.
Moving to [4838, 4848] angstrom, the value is 8.66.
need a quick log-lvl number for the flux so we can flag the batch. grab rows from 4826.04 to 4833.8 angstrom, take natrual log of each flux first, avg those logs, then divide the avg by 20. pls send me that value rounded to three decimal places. 0.107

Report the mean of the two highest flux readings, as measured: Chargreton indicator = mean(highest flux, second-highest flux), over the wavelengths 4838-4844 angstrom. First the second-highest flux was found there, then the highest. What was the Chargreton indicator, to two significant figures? 9.1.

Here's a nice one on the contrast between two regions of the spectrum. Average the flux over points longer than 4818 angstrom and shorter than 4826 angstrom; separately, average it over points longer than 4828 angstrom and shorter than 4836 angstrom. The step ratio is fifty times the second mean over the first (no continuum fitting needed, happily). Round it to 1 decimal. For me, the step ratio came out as 47.5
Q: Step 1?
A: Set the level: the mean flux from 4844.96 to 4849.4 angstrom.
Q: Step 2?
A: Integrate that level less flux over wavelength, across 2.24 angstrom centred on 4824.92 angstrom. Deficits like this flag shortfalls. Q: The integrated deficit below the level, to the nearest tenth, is 1.1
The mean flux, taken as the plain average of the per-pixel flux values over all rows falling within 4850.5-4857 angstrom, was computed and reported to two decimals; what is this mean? 9.11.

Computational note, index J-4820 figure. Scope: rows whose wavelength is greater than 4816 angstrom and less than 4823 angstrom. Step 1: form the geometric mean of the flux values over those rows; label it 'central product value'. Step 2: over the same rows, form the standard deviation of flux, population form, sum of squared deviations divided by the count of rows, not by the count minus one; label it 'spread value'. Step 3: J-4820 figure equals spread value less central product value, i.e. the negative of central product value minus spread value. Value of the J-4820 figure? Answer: -7.9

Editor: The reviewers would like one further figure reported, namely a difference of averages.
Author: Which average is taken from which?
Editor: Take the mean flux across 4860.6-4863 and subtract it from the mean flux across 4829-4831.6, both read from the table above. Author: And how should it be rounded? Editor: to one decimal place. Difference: -0.6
